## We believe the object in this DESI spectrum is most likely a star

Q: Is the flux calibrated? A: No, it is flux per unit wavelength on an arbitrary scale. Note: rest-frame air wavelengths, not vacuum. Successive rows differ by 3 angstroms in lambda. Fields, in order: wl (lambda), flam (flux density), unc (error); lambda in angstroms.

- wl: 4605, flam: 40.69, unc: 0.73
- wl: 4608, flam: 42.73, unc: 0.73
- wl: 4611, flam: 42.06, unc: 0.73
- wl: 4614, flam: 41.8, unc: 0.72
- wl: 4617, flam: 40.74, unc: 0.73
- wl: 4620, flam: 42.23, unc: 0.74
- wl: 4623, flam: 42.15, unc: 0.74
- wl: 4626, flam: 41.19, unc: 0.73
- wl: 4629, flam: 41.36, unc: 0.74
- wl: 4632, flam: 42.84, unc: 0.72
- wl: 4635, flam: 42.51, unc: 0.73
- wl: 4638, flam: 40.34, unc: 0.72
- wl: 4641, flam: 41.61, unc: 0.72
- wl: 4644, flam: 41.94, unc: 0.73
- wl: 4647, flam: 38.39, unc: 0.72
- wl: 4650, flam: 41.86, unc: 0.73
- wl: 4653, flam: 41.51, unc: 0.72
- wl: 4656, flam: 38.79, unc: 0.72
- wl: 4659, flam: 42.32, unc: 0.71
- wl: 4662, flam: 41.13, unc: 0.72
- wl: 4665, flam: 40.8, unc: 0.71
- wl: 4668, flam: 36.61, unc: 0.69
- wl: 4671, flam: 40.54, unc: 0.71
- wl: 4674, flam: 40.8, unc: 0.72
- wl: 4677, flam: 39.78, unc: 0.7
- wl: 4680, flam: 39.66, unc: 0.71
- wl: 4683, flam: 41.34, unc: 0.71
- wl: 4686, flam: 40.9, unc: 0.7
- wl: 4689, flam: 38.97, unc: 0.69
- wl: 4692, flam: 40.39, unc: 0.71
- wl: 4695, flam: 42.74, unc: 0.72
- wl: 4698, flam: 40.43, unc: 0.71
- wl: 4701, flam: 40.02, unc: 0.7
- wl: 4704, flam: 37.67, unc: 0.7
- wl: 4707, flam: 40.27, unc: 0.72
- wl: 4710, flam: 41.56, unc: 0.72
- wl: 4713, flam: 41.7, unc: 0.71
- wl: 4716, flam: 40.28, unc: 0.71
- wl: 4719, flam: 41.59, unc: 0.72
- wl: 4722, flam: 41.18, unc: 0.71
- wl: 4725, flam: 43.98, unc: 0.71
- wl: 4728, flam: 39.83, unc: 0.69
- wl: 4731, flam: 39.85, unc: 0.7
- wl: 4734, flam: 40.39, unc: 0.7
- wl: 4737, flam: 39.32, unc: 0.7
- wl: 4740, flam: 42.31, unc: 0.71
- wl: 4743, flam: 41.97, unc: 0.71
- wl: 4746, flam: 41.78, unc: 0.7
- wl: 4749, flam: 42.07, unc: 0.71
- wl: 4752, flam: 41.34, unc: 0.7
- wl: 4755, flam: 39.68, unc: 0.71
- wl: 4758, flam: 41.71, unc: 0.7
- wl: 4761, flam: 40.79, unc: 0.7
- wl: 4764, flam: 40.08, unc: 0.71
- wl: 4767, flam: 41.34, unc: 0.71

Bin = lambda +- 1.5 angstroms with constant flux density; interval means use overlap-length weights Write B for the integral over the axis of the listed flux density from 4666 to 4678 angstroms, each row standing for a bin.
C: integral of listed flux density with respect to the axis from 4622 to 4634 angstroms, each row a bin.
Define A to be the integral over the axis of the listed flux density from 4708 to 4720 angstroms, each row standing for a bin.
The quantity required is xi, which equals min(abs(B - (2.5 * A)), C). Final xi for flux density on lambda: 503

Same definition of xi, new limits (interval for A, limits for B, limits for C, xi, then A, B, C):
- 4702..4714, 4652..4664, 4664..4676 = 476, 483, 491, 476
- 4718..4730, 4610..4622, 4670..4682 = 483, 499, 501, 483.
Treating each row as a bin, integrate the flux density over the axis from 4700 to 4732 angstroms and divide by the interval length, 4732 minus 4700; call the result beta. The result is 40.7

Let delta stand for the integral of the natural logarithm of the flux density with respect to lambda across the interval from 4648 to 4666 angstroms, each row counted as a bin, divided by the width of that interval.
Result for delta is 3.71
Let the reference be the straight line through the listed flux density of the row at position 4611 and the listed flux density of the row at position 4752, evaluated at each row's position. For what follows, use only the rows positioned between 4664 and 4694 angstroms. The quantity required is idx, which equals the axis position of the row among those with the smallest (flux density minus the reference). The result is 4668 angstroms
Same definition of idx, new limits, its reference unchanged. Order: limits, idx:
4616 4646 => 4638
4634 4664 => 4647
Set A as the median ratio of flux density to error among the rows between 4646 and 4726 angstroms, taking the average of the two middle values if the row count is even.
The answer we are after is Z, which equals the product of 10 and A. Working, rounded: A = 57.1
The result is 571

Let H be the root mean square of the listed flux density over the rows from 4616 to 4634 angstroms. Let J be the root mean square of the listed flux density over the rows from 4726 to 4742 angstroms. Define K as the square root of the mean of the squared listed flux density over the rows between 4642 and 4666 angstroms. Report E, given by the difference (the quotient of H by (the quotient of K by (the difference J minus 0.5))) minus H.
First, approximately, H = 41.8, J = 40.4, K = 40.9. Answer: -1.0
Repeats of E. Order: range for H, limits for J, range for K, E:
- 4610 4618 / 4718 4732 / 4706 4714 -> -0.4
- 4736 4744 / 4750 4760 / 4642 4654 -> -0.5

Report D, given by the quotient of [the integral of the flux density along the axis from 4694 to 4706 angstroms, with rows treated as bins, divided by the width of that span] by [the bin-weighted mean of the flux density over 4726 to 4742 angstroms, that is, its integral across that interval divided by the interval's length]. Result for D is 0.99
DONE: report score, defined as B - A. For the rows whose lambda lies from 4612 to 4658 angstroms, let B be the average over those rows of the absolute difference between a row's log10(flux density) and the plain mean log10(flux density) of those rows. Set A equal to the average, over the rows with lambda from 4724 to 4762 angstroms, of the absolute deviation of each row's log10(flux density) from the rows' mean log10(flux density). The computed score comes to -0.002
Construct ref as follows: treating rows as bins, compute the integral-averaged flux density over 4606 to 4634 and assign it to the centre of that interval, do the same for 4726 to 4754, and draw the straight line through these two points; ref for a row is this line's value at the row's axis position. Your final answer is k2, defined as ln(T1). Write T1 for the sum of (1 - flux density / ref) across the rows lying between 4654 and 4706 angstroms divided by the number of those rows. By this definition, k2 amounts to -3.48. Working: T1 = 0.031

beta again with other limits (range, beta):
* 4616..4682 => 40.9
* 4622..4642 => 41.7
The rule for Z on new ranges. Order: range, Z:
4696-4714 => 571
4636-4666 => 574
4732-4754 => 591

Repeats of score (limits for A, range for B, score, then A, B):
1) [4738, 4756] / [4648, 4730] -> 0.005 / 0.0072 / 0.0118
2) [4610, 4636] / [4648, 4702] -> 0.005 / 0.0056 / 0.0110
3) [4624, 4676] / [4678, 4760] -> -0.001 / 0.0124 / 0.0113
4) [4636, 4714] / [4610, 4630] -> -0.007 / 0.0119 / 0.0049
